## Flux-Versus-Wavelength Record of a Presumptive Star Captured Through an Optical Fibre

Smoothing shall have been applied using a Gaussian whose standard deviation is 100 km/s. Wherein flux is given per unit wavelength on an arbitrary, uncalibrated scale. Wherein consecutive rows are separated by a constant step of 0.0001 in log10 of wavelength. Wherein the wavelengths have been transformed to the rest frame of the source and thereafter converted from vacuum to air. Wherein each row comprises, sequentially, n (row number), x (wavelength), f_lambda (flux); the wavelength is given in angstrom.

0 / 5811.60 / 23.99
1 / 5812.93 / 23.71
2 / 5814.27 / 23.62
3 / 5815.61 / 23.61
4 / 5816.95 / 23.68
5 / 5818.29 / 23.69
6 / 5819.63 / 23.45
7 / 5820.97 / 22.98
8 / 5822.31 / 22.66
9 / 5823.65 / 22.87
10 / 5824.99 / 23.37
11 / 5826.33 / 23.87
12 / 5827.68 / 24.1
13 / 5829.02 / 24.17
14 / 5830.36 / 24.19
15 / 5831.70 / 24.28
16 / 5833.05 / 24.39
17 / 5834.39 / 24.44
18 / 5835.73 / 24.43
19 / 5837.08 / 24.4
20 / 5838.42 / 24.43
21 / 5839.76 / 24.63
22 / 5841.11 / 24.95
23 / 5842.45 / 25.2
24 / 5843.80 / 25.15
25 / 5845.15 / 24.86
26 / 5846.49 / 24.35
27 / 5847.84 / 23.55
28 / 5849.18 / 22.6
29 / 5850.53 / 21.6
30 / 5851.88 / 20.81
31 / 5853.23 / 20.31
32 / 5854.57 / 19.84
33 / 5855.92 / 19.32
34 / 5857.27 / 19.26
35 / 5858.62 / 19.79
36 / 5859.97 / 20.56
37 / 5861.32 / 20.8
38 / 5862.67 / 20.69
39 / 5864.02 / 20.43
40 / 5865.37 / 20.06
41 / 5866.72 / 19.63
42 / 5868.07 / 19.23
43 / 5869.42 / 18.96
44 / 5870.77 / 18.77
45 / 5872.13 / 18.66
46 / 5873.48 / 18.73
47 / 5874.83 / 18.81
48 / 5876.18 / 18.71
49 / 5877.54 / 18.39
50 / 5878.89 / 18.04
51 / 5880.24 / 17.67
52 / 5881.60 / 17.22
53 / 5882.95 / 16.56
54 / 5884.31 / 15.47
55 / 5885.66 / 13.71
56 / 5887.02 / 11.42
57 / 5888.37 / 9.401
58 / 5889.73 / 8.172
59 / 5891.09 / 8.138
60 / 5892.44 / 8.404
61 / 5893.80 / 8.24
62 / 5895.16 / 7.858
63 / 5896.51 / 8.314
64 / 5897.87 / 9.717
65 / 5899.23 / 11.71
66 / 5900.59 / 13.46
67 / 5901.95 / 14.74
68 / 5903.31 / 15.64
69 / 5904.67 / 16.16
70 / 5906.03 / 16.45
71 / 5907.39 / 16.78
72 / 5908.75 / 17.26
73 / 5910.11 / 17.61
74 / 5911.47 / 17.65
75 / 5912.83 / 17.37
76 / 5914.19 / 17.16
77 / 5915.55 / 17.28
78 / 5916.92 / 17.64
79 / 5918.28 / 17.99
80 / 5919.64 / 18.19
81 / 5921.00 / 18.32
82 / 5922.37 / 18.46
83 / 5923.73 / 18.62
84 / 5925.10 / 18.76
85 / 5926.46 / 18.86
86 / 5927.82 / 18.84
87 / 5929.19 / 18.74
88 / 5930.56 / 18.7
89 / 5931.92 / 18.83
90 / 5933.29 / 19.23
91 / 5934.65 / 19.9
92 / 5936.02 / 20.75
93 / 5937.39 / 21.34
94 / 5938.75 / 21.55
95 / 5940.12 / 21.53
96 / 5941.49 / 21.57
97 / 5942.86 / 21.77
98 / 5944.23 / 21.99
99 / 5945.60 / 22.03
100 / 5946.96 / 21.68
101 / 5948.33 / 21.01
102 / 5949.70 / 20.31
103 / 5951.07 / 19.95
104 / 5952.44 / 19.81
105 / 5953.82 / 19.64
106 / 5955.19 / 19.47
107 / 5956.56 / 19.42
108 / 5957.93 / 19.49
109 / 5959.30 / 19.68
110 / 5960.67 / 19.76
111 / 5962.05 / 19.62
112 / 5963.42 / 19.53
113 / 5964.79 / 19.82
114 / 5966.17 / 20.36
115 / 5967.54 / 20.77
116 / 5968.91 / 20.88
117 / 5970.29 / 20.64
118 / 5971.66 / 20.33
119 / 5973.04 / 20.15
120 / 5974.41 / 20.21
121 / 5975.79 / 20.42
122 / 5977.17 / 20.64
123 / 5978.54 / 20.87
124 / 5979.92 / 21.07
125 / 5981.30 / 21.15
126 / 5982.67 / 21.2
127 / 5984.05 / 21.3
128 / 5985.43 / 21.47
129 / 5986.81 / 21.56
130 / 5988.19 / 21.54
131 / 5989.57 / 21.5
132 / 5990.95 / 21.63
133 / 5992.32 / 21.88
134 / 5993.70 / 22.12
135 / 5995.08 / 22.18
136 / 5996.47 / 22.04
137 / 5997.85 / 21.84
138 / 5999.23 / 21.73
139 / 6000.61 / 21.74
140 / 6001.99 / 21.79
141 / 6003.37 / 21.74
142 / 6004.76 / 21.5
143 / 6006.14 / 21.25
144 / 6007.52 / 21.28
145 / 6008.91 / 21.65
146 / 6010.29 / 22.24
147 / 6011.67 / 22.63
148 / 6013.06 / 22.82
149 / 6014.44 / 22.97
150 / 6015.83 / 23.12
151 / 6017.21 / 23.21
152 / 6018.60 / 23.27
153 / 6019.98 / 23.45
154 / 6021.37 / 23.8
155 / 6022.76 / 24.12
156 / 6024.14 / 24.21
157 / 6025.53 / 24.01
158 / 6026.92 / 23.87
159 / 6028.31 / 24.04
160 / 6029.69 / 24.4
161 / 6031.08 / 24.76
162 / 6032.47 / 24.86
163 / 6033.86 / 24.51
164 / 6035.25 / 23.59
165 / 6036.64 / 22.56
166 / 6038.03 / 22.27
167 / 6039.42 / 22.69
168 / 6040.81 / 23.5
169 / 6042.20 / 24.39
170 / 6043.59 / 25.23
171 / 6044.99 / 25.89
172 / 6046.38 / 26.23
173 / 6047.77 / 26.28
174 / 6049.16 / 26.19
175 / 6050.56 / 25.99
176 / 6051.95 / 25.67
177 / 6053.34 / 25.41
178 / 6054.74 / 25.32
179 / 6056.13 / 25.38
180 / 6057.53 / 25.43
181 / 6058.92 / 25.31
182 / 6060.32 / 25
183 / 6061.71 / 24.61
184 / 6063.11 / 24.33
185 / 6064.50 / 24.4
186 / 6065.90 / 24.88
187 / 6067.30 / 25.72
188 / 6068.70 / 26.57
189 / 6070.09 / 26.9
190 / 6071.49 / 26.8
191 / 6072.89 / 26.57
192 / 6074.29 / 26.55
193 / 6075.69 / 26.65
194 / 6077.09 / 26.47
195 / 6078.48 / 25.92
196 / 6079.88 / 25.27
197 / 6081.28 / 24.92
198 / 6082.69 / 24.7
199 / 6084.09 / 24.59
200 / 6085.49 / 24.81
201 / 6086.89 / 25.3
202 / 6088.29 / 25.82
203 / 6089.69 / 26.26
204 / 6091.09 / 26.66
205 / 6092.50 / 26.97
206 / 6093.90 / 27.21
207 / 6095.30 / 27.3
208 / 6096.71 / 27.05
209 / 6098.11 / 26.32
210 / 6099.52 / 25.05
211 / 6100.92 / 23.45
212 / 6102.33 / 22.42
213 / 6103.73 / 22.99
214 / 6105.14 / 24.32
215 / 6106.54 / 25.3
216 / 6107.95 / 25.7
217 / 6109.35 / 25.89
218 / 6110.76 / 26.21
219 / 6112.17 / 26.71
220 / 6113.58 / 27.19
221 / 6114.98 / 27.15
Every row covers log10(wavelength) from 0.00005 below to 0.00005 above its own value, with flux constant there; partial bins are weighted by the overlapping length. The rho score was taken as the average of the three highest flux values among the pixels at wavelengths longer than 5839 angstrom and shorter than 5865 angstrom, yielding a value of 25.1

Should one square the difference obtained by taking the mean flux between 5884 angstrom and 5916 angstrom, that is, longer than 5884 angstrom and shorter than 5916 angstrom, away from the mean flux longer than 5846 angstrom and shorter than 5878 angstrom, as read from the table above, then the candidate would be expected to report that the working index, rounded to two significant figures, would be 48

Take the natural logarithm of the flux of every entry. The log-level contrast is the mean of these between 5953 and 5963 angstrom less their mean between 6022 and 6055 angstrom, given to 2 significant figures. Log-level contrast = -0.23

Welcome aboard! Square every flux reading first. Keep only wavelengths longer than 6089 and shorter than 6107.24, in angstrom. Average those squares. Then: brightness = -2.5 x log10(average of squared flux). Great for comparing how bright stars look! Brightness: -7.0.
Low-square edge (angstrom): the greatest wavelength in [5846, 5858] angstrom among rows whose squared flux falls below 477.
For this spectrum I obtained 5857.27 angstrom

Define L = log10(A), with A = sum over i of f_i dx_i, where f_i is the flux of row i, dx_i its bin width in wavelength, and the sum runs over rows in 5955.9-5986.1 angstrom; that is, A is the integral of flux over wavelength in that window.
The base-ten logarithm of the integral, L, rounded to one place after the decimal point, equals 2.8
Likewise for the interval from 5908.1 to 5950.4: 2.9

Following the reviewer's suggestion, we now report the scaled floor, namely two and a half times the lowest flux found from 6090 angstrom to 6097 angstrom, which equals 67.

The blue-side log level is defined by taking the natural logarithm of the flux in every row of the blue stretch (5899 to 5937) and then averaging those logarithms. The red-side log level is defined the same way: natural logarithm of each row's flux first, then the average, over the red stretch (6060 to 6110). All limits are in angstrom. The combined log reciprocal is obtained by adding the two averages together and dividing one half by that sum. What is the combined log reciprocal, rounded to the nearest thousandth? 0.082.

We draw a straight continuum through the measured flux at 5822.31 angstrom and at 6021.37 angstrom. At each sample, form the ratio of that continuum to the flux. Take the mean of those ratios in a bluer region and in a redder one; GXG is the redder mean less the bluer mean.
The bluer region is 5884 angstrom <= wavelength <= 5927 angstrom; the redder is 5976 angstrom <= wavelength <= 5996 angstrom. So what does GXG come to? -0.65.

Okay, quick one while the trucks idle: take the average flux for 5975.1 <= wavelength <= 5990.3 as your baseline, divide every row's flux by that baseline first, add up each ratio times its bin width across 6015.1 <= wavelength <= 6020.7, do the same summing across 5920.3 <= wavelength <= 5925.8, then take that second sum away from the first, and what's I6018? 1.3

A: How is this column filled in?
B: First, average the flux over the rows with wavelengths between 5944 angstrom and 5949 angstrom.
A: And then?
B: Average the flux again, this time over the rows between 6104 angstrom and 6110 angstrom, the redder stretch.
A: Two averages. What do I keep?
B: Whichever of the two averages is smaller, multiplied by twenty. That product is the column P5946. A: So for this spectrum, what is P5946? 434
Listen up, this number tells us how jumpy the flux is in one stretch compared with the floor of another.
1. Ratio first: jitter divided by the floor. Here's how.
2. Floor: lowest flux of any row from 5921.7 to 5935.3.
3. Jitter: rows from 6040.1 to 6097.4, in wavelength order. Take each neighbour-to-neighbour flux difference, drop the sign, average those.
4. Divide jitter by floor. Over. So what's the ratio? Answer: 0.018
